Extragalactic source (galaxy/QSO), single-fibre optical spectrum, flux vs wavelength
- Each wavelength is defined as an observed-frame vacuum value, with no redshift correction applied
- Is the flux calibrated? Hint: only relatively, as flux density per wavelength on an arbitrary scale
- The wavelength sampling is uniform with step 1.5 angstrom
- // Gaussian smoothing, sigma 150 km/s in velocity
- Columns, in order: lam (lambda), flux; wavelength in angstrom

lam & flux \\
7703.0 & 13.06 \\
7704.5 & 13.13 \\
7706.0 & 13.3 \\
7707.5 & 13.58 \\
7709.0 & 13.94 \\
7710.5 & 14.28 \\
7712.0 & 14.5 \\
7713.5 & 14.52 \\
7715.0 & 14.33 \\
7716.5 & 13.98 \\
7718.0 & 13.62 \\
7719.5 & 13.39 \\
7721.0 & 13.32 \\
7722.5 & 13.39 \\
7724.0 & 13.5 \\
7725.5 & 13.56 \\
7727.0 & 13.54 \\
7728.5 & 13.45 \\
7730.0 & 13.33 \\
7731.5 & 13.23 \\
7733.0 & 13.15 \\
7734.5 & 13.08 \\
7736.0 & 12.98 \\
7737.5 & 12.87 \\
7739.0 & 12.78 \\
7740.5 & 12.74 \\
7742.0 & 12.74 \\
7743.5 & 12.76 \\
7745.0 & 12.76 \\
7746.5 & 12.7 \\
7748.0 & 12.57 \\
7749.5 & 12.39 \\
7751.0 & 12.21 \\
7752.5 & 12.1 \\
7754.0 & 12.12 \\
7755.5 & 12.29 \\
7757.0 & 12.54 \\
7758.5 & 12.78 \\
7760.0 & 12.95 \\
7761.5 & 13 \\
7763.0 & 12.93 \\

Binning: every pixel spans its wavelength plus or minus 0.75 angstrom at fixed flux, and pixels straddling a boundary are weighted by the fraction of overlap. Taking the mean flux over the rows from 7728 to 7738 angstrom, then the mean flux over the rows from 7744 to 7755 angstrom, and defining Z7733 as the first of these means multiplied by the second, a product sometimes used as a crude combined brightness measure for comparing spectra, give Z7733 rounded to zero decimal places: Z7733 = 163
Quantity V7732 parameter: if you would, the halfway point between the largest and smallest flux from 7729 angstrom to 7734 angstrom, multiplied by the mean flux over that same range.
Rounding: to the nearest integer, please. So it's 175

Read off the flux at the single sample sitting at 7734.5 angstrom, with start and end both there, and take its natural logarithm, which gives 2.57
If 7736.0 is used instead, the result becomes 2.56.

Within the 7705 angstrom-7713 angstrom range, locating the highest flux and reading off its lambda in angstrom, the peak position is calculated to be 7712.0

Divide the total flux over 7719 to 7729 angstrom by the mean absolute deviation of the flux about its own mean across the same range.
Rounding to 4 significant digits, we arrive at 1318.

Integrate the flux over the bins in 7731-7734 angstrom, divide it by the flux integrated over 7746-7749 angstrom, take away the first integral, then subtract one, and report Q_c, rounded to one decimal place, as -39.5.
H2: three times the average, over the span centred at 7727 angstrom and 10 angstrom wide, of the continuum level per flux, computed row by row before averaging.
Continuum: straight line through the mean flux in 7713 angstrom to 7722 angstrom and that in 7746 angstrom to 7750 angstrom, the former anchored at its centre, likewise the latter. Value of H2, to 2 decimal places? 3.00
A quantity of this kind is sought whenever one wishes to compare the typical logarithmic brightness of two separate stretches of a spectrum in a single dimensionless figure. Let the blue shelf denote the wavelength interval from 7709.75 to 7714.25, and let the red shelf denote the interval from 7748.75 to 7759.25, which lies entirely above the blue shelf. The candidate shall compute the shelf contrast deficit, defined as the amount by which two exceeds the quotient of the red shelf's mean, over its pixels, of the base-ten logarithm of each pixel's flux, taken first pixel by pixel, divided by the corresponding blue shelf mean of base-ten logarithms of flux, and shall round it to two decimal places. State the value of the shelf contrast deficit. 1.06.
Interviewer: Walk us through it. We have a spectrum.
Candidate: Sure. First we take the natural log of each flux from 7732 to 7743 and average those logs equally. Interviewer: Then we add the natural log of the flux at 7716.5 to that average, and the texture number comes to 5.20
